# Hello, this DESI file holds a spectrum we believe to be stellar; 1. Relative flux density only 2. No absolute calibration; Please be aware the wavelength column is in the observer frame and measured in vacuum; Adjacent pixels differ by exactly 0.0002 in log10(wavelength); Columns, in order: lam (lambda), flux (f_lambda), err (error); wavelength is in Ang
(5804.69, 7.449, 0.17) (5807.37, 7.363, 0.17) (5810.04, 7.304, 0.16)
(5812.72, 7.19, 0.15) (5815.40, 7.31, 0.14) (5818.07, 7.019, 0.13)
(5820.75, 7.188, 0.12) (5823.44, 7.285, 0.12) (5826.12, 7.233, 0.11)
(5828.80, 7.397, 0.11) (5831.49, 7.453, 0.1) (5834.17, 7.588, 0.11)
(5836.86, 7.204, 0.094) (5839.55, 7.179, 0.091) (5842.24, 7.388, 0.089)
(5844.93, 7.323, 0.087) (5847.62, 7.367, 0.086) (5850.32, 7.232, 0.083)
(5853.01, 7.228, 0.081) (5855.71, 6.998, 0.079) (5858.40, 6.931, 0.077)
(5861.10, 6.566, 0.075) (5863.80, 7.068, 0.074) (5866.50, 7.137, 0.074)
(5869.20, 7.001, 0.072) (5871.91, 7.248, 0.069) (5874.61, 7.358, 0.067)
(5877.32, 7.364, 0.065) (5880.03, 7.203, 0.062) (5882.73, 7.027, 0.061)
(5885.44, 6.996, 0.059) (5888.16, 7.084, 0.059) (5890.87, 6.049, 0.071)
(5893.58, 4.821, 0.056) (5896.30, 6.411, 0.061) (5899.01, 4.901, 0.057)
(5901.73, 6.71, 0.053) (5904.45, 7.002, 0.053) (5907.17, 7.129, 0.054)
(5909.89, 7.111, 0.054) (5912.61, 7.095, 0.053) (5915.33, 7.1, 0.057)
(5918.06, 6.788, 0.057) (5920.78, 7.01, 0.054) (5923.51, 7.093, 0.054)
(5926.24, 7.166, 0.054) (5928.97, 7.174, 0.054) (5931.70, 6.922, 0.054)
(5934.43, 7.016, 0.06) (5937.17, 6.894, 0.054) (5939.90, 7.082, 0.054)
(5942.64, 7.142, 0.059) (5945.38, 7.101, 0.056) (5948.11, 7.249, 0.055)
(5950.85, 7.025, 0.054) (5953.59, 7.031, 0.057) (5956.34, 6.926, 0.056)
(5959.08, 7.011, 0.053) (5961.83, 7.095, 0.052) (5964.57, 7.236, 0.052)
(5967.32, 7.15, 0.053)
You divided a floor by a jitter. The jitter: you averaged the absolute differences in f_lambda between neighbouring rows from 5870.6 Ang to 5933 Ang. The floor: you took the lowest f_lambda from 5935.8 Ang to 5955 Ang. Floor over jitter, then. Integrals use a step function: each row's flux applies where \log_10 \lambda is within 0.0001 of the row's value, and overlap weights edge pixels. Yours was 17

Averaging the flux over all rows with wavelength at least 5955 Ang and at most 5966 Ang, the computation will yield 7.07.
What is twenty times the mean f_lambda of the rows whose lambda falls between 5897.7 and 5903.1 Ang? 116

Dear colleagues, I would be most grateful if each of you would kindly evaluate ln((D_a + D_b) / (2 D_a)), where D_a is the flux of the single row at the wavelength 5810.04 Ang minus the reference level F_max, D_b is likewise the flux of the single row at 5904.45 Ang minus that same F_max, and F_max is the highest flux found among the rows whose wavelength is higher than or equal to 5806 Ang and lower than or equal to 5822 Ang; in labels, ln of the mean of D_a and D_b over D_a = 1.3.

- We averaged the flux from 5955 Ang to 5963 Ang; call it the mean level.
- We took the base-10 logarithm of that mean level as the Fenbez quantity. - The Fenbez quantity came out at 0.846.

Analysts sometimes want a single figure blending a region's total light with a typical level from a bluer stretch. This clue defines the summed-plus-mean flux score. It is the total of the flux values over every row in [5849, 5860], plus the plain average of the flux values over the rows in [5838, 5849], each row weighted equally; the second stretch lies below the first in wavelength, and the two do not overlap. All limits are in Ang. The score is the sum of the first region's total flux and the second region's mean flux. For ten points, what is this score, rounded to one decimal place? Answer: 35.7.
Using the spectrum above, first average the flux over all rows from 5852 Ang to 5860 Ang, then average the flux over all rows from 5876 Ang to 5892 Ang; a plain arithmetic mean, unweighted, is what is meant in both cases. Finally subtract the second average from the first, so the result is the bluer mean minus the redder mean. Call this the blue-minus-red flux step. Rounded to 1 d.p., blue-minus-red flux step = 0.1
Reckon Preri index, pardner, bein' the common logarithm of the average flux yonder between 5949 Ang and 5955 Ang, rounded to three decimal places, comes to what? 0.847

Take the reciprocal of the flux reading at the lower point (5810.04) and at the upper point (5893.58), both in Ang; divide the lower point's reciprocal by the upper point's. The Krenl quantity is 0.660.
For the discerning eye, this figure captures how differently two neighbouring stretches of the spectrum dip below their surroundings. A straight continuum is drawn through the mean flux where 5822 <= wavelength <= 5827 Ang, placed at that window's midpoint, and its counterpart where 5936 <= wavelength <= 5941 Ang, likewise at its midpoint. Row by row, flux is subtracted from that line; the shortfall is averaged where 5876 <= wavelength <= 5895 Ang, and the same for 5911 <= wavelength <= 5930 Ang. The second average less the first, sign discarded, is 0.5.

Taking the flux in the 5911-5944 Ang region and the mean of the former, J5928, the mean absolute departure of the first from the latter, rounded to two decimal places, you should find 0.10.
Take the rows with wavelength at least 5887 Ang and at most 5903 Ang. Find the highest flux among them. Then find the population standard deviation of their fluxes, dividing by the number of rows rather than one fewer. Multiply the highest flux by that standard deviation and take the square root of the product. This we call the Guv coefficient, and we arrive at 2.5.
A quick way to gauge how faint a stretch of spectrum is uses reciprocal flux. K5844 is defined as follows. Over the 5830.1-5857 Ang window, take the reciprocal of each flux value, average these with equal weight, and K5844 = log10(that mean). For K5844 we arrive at -0.86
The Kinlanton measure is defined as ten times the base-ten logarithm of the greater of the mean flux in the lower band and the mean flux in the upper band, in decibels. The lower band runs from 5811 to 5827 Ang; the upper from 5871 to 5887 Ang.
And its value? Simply 8.576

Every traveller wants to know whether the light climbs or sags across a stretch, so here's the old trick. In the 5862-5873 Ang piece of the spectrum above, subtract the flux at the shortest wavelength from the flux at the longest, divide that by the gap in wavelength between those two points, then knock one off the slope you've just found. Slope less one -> -0.98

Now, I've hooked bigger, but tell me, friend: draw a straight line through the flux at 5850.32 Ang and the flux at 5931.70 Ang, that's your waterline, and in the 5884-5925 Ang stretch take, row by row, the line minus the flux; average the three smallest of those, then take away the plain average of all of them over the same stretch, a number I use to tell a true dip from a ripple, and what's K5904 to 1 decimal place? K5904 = -0.5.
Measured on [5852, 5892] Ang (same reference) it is -0.3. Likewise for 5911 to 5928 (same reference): -0.1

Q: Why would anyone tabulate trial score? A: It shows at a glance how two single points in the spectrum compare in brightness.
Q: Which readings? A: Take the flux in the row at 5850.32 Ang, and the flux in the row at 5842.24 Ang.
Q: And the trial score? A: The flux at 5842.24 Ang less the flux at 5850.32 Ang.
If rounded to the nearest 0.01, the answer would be 0.16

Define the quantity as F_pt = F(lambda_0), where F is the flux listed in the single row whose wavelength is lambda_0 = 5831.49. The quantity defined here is 7.453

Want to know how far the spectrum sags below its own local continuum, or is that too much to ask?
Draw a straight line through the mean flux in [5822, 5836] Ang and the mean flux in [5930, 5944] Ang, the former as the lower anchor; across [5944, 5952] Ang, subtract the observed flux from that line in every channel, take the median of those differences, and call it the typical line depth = -0.1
